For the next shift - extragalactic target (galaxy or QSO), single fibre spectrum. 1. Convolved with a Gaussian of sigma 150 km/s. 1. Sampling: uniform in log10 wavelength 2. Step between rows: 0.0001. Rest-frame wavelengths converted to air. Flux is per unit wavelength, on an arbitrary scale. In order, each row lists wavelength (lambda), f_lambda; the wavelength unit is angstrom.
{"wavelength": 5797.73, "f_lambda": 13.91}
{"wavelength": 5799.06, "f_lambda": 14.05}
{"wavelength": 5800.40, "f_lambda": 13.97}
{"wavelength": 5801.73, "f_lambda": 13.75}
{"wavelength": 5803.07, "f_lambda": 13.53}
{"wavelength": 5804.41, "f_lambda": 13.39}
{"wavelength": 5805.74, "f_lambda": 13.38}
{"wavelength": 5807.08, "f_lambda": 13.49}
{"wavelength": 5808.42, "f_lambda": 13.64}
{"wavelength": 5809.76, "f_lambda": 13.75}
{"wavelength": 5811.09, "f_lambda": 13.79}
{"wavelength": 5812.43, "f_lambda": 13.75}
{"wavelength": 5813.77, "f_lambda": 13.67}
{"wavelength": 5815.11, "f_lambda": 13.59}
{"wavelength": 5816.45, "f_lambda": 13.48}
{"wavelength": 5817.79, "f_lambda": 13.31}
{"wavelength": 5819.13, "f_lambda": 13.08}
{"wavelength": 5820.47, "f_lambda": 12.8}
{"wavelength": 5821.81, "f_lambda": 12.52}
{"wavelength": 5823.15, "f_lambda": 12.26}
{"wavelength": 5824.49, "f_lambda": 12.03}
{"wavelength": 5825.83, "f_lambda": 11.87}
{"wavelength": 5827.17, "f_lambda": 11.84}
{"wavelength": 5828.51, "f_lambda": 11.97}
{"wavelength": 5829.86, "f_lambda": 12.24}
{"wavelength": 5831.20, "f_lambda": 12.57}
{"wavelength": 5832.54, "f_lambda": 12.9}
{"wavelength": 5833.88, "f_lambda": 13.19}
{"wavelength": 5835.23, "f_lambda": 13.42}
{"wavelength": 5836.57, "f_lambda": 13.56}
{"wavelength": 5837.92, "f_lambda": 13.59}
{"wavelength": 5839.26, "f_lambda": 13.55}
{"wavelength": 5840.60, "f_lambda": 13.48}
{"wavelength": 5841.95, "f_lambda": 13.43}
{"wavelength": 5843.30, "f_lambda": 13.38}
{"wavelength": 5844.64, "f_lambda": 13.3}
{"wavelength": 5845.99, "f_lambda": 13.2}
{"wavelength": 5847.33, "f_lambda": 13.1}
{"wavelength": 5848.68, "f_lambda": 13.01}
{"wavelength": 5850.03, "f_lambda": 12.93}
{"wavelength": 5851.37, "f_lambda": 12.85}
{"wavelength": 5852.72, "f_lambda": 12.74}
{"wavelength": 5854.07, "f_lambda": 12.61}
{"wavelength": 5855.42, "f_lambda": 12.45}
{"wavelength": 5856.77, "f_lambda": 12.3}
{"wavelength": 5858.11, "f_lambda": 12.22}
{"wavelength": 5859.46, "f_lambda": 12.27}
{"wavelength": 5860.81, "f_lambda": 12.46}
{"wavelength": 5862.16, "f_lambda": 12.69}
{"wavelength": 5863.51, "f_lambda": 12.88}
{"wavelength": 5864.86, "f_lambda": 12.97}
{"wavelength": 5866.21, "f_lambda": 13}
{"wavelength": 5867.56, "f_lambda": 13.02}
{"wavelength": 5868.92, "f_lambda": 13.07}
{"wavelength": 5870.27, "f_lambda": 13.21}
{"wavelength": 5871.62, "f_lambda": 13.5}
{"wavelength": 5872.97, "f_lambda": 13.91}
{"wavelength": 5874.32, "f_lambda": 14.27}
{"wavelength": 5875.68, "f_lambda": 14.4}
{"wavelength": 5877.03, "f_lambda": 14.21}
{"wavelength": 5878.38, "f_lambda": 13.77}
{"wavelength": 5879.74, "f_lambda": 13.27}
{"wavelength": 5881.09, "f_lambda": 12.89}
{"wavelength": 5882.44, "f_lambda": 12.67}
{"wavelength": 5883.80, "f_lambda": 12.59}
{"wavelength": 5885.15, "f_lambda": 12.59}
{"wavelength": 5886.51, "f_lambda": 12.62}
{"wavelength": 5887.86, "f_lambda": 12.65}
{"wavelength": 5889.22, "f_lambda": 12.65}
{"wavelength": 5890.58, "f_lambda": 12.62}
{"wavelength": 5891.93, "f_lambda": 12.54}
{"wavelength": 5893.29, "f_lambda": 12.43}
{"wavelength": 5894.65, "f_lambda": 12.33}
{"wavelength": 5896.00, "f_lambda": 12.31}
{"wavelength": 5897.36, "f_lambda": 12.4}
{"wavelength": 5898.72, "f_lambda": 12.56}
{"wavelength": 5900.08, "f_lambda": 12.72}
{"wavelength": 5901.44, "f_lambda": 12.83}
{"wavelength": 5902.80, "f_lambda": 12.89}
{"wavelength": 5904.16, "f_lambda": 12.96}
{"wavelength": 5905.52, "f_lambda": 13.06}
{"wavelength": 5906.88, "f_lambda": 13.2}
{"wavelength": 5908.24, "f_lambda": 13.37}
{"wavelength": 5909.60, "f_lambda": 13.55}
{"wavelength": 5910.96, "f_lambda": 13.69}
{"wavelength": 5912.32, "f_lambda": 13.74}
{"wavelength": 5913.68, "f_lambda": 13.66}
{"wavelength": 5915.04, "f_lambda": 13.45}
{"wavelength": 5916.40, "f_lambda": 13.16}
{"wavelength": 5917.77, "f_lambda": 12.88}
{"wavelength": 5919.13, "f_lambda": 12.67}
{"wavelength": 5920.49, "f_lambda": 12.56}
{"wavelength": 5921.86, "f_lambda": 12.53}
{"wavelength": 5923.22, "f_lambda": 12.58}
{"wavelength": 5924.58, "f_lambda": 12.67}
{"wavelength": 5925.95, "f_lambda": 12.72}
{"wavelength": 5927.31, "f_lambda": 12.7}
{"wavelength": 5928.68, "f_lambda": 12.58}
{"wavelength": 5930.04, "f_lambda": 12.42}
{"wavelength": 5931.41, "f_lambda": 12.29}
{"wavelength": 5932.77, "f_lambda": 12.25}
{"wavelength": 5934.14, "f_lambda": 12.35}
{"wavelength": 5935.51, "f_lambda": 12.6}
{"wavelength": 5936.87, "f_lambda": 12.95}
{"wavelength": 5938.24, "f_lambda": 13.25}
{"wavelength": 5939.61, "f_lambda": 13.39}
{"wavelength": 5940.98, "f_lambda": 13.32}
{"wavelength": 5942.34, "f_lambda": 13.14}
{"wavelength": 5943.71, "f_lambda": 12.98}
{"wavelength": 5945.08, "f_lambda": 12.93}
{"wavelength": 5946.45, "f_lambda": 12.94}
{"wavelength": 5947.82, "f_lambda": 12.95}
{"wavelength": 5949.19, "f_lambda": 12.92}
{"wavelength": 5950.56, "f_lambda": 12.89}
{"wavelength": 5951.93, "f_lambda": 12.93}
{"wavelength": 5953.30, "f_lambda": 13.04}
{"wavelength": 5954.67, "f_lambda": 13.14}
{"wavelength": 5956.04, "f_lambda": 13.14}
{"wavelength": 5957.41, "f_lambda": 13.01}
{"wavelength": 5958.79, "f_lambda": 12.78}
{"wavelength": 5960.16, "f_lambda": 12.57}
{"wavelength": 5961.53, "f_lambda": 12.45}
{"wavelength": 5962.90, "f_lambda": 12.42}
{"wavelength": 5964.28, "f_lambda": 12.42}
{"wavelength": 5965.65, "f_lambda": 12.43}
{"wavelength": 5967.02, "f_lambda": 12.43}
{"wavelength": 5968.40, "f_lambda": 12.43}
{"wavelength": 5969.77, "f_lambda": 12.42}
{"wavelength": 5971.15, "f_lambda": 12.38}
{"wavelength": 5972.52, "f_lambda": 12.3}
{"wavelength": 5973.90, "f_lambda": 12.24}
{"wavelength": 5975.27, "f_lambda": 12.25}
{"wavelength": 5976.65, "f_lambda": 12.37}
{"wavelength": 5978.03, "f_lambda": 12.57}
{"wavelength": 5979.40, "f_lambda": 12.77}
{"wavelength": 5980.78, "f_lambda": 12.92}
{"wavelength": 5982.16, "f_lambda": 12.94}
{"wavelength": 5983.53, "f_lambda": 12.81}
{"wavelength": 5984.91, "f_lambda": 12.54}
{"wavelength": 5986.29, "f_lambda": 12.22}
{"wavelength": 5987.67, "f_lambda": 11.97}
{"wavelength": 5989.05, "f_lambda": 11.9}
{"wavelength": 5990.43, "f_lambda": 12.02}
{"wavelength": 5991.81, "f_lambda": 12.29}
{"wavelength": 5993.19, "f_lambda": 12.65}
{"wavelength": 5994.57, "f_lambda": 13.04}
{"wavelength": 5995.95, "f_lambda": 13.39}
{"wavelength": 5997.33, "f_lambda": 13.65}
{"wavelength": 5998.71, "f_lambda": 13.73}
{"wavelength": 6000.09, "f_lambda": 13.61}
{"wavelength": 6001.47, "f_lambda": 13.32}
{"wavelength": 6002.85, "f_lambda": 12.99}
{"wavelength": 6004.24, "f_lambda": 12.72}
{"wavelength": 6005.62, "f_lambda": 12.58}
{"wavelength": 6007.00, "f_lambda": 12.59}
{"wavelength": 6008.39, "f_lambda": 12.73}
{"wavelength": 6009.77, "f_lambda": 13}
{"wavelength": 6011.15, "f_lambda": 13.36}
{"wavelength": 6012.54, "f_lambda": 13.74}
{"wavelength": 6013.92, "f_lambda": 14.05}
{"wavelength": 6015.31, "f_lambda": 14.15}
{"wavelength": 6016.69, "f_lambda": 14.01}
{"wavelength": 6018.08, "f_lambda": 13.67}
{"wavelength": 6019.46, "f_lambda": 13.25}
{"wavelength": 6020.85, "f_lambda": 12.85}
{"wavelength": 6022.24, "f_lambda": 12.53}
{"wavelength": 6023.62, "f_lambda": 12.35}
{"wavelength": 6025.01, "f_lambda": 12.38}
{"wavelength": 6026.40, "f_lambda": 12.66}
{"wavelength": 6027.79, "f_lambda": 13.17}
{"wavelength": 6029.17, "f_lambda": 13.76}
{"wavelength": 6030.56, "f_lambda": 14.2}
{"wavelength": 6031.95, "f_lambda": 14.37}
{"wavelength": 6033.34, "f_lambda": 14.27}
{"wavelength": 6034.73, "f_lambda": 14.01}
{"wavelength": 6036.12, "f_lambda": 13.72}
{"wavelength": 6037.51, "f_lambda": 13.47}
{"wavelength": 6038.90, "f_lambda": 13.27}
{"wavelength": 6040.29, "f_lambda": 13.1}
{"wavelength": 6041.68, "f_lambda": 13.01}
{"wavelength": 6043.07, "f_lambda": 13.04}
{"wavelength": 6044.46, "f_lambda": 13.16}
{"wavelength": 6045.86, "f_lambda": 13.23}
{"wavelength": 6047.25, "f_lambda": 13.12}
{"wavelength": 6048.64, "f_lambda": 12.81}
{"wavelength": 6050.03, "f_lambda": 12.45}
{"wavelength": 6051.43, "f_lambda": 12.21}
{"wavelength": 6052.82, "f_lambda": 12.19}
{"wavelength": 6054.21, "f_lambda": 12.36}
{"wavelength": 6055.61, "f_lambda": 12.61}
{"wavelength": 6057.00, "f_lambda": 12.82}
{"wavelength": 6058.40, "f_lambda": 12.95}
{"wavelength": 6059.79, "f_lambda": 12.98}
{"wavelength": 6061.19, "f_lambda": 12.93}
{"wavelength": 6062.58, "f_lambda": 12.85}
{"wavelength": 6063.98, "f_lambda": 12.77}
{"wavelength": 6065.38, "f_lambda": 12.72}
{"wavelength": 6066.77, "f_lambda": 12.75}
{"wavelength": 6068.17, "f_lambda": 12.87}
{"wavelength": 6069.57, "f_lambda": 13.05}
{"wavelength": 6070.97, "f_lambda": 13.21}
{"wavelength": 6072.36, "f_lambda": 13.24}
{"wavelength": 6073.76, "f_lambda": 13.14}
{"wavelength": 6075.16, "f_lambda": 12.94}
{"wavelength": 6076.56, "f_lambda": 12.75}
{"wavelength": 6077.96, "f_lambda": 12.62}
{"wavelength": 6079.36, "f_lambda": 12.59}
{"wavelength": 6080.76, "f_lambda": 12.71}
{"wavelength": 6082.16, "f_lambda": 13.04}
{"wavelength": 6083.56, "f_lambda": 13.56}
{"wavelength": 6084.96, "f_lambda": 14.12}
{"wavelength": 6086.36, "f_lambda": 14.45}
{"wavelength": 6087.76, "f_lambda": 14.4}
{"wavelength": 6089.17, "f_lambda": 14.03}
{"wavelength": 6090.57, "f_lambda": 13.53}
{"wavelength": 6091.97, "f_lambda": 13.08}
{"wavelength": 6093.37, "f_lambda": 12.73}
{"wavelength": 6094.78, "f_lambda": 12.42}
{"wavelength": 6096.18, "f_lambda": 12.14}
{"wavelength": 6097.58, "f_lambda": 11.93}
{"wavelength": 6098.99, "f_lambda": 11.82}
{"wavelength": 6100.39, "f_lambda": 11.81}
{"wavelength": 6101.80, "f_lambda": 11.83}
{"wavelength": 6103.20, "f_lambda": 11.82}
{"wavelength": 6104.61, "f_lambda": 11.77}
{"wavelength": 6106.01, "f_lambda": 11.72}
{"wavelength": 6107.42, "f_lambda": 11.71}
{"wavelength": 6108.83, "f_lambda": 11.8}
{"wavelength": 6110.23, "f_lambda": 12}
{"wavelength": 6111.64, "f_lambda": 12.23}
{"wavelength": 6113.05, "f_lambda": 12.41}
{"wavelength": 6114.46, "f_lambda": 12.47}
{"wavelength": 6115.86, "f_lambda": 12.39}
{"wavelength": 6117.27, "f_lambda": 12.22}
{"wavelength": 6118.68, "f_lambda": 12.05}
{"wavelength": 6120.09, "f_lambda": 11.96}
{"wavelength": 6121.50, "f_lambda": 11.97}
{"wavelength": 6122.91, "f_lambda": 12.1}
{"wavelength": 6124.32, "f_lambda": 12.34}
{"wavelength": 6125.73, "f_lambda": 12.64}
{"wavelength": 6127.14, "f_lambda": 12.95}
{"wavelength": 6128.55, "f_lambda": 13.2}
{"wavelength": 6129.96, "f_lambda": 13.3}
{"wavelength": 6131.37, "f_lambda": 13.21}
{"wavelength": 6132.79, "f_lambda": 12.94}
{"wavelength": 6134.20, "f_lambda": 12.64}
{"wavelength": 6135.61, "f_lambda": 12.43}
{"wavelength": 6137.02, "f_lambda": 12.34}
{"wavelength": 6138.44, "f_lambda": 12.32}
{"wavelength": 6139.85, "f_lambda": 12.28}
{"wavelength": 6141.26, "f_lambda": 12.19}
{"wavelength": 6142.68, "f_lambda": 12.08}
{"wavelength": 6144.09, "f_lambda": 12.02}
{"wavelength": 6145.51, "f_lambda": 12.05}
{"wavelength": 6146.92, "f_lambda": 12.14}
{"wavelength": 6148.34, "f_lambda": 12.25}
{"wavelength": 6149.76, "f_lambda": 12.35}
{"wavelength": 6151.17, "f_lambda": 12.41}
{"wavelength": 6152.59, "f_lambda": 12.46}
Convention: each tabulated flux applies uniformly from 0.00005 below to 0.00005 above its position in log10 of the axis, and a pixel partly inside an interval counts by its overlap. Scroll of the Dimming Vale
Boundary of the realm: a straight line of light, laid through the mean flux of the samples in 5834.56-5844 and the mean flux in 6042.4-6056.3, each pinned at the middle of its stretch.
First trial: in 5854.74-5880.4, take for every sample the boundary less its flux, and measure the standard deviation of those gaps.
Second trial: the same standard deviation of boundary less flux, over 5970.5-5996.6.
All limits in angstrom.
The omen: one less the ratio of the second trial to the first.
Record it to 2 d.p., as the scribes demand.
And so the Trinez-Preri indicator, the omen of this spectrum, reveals 0.44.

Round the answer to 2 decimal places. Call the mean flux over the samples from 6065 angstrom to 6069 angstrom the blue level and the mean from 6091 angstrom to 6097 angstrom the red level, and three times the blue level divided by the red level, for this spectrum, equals 3.04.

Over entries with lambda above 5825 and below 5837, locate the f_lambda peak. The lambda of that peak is 5836.57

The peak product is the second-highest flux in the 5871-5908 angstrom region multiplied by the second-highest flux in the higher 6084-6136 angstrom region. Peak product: 205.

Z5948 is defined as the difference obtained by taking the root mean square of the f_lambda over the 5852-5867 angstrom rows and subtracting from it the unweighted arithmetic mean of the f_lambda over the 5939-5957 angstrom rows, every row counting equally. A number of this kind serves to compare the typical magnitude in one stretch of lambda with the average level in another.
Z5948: -0.45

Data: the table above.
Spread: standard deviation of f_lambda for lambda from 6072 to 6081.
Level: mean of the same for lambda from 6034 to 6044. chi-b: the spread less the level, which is -13.1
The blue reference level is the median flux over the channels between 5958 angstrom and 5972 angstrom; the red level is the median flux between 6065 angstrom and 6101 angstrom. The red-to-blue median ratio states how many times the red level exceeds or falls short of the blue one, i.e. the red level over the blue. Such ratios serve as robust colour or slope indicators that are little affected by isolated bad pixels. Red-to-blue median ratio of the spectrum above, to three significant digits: 1.04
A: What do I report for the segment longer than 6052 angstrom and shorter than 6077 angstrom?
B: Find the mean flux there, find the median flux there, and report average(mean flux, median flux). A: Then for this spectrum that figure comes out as 12.85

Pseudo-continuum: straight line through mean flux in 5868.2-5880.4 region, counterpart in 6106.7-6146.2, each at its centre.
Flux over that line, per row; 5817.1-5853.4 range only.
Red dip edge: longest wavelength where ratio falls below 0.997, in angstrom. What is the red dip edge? 5852.72 angstrom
